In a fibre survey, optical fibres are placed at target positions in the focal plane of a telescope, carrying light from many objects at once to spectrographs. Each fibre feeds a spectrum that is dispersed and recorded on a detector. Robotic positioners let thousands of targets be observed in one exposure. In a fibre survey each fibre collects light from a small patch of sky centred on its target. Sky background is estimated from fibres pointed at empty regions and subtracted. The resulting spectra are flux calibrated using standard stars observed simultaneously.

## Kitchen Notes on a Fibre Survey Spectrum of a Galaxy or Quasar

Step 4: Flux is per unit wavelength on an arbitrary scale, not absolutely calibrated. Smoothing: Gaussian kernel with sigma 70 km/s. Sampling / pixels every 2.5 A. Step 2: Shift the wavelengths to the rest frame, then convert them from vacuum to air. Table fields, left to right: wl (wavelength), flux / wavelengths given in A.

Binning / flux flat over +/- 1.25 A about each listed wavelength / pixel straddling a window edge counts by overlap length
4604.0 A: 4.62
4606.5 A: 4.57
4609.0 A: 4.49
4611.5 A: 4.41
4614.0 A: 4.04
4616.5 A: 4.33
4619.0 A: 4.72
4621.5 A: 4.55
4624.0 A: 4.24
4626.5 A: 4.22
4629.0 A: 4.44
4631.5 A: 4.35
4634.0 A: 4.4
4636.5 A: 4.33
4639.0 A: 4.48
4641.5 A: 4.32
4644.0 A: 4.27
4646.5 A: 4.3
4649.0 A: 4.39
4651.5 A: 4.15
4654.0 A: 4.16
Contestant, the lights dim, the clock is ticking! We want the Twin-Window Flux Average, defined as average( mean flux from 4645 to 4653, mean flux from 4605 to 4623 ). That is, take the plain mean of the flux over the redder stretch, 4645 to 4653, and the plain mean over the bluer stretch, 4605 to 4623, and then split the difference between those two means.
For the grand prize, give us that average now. 4.36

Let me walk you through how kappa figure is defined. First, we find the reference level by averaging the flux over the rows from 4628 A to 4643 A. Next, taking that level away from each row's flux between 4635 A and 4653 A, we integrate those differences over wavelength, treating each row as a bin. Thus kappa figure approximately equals -1.2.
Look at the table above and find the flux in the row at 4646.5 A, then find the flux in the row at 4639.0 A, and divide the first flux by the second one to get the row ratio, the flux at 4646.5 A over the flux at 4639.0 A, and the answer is 0.96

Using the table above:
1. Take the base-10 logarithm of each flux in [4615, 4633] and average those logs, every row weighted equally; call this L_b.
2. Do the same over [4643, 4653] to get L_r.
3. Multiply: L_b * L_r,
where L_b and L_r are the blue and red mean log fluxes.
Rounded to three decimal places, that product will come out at 0.406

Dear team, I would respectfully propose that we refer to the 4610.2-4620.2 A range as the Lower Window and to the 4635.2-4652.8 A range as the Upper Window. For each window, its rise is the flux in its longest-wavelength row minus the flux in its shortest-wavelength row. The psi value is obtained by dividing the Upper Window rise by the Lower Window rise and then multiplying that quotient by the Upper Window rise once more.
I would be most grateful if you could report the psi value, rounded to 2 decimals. 0.10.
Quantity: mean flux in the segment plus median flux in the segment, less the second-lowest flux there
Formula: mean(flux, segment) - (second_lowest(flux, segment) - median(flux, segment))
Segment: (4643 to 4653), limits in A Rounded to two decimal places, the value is 4.29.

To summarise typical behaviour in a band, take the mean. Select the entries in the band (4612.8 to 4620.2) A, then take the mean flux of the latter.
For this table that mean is 4.36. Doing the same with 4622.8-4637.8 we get 4.33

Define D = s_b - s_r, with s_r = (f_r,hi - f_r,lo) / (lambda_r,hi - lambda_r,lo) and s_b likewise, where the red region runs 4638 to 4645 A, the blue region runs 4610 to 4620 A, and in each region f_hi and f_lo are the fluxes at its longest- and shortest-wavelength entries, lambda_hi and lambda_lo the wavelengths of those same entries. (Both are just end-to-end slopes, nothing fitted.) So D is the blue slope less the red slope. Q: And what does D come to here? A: 0.08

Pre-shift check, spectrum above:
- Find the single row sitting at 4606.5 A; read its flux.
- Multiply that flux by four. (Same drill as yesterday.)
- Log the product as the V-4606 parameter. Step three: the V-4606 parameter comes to 18.3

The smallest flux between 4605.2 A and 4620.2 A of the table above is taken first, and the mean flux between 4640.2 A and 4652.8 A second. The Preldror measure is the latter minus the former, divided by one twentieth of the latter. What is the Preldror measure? 1.1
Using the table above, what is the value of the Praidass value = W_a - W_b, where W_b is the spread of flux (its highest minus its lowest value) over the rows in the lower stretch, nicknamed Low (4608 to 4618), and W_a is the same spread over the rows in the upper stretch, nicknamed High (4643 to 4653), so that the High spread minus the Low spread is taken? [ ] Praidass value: -0.21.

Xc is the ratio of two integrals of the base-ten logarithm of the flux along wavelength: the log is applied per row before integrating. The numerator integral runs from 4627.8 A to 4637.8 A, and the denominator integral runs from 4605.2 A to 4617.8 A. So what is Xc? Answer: 0.80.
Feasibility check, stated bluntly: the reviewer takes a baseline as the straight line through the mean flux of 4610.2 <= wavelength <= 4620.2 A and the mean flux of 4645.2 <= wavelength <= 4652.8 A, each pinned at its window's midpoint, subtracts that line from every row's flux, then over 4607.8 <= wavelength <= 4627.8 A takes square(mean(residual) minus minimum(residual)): 0.119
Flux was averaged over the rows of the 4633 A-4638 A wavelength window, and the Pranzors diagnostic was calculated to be 4.37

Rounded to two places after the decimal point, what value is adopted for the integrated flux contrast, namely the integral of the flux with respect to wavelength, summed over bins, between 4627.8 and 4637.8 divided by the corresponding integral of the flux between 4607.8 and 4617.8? 1.01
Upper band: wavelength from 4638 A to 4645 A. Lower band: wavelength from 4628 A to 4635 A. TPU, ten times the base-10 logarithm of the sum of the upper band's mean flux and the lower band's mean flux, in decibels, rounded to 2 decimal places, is 9.42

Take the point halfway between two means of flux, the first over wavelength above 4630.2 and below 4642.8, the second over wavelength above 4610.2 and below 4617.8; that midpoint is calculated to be 4.32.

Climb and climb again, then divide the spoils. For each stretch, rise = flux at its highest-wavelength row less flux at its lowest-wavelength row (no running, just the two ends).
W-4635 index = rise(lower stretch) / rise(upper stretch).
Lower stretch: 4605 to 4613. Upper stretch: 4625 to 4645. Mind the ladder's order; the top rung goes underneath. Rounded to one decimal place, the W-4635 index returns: -3.2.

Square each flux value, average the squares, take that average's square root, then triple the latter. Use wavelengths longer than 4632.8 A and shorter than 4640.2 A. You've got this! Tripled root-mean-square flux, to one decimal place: 13.2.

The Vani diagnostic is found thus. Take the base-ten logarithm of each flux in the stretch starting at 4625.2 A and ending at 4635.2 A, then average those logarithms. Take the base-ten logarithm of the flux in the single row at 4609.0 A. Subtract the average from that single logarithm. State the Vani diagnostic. 0.014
